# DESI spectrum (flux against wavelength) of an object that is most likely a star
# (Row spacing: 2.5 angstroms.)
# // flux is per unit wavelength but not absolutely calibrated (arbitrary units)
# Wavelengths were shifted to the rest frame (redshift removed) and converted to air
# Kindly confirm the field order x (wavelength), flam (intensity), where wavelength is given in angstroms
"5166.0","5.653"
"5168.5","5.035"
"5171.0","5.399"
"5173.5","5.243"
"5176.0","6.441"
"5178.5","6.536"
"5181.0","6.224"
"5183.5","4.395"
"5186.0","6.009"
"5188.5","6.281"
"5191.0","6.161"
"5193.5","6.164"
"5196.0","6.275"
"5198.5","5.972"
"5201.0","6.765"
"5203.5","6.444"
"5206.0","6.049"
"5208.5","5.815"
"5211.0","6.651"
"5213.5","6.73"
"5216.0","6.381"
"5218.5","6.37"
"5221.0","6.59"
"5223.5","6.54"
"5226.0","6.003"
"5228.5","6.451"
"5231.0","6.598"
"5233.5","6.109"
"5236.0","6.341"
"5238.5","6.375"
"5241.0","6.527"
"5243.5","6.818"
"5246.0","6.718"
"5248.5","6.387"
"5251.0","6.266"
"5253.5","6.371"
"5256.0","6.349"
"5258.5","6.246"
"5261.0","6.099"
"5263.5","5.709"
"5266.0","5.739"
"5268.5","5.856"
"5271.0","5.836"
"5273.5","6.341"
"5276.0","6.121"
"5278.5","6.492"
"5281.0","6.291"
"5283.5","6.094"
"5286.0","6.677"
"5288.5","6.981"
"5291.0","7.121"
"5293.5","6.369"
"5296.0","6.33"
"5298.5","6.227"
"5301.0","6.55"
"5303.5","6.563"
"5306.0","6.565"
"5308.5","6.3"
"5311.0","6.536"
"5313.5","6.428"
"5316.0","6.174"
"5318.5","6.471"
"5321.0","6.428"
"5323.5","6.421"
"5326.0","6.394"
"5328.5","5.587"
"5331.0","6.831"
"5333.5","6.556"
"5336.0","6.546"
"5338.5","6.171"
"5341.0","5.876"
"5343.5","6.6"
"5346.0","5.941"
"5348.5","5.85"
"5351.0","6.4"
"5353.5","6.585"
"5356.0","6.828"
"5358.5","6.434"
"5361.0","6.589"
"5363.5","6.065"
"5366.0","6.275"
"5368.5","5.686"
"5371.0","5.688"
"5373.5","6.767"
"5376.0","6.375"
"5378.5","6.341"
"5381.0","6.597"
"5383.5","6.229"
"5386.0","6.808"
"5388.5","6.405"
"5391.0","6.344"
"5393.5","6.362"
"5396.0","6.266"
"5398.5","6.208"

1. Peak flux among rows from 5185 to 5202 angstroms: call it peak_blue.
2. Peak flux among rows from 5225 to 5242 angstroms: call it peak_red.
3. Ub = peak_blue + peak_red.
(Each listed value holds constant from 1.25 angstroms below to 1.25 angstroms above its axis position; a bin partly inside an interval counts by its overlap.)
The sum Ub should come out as 13.4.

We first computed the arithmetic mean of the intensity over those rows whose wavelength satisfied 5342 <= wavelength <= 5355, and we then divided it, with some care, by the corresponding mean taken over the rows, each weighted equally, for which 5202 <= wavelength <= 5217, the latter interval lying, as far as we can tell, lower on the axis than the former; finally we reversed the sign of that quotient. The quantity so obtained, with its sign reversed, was -0.99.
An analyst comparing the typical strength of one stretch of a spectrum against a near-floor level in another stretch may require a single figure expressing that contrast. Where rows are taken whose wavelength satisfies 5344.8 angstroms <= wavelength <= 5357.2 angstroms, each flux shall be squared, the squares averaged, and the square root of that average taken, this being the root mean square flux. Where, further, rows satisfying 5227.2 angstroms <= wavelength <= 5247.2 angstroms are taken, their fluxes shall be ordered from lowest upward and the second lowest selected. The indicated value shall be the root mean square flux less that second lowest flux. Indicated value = 0.0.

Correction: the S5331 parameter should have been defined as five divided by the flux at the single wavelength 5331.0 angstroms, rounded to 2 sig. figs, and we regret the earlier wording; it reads 0.73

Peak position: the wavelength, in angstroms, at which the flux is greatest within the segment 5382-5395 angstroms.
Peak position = 5386.0 angstroms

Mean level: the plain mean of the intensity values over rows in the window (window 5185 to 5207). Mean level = 6.24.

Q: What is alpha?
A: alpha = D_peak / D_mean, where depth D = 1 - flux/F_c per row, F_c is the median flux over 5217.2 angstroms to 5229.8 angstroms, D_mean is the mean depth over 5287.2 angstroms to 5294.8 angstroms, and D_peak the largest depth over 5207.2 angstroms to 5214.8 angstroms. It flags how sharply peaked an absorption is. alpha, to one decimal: -1.7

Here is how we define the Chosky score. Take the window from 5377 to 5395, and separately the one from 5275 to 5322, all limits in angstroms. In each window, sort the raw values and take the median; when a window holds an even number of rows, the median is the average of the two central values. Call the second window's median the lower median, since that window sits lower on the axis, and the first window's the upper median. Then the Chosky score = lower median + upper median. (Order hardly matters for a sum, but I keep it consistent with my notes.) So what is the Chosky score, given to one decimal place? 12.8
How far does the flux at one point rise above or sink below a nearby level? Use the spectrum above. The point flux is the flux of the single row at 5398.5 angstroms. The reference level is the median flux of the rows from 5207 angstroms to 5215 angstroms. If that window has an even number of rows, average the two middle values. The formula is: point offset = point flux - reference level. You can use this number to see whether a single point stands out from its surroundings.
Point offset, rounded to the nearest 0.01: -0.44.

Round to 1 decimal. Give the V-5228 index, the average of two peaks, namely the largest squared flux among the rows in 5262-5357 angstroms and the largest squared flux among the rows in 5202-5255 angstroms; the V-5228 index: 48.6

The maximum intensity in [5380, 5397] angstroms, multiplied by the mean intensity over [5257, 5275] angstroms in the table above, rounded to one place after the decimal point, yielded 40.7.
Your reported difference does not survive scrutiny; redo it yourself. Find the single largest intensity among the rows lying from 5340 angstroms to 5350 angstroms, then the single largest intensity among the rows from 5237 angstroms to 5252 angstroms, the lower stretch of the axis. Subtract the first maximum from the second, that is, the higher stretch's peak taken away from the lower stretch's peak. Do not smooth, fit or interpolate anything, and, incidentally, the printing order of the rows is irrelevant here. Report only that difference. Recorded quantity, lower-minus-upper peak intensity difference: 0.2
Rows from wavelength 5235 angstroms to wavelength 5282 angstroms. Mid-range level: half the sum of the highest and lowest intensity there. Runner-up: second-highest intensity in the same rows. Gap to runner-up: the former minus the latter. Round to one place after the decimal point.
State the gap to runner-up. -0.5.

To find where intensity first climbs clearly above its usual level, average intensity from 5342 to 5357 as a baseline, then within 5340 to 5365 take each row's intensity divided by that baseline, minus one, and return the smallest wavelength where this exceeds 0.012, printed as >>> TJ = 5343.5 angstroms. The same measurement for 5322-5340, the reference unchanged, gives 5331.0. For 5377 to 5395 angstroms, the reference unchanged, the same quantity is 5381.0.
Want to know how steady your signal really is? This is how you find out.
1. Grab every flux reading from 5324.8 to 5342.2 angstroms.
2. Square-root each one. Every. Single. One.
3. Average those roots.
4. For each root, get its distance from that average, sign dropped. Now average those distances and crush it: 0.069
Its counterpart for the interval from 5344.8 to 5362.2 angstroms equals 0.055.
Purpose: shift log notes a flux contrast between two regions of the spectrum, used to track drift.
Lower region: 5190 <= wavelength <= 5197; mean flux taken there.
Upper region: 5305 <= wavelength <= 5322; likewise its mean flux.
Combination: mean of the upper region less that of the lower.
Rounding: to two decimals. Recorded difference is 0.21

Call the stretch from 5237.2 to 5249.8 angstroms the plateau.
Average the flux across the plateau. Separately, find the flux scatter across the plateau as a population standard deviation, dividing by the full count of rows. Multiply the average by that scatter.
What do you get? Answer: 1.2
